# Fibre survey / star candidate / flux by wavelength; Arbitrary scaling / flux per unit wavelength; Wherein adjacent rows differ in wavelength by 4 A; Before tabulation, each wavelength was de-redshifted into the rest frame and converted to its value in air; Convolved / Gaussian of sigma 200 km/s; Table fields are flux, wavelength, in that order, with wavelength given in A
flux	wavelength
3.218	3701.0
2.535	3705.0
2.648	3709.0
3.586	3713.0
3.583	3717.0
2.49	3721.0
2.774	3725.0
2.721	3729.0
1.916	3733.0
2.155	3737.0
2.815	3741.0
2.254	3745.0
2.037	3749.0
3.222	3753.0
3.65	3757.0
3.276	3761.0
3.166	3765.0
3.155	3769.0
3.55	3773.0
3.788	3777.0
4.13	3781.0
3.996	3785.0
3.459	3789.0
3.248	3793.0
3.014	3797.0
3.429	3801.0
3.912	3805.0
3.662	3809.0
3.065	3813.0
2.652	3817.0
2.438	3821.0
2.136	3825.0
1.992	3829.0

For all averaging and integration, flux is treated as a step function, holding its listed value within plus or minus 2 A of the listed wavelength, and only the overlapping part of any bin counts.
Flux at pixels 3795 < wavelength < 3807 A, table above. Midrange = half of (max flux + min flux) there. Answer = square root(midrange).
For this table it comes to 1.86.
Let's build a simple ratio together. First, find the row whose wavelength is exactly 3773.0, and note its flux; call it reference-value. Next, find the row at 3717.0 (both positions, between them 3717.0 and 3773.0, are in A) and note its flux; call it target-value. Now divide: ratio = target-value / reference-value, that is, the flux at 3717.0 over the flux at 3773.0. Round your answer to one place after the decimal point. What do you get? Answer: 1.0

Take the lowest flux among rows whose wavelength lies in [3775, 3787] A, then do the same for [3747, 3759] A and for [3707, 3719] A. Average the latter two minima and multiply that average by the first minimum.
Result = 8.9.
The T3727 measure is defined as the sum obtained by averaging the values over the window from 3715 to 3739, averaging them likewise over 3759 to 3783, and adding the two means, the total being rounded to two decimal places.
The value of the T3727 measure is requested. 6.12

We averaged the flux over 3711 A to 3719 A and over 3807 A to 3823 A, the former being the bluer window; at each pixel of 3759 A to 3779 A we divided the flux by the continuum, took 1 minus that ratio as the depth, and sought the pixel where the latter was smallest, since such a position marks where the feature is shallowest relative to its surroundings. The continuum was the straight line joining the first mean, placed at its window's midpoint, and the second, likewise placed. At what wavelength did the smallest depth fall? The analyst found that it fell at 3777.0 A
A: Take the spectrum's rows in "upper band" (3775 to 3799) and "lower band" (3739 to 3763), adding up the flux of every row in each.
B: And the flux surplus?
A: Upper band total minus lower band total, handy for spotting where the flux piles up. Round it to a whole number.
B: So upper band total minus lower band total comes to 4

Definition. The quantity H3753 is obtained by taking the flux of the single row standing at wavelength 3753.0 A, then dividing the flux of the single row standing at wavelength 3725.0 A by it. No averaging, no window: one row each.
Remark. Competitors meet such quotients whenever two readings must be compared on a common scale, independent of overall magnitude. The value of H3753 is 0.86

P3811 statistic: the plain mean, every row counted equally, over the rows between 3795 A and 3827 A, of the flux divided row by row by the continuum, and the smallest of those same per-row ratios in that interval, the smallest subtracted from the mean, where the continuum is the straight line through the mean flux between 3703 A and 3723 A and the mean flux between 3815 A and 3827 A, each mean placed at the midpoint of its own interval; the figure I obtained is 0.34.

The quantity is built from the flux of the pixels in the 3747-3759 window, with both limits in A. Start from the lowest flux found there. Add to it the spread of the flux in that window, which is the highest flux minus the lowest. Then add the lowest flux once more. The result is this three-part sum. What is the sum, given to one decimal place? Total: 5.7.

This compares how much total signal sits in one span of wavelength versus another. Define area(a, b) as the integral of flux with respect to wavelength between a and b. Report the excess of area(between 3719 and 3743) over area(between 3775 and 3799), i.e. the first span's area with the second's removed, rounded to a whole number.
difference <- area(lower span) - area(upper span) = -27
